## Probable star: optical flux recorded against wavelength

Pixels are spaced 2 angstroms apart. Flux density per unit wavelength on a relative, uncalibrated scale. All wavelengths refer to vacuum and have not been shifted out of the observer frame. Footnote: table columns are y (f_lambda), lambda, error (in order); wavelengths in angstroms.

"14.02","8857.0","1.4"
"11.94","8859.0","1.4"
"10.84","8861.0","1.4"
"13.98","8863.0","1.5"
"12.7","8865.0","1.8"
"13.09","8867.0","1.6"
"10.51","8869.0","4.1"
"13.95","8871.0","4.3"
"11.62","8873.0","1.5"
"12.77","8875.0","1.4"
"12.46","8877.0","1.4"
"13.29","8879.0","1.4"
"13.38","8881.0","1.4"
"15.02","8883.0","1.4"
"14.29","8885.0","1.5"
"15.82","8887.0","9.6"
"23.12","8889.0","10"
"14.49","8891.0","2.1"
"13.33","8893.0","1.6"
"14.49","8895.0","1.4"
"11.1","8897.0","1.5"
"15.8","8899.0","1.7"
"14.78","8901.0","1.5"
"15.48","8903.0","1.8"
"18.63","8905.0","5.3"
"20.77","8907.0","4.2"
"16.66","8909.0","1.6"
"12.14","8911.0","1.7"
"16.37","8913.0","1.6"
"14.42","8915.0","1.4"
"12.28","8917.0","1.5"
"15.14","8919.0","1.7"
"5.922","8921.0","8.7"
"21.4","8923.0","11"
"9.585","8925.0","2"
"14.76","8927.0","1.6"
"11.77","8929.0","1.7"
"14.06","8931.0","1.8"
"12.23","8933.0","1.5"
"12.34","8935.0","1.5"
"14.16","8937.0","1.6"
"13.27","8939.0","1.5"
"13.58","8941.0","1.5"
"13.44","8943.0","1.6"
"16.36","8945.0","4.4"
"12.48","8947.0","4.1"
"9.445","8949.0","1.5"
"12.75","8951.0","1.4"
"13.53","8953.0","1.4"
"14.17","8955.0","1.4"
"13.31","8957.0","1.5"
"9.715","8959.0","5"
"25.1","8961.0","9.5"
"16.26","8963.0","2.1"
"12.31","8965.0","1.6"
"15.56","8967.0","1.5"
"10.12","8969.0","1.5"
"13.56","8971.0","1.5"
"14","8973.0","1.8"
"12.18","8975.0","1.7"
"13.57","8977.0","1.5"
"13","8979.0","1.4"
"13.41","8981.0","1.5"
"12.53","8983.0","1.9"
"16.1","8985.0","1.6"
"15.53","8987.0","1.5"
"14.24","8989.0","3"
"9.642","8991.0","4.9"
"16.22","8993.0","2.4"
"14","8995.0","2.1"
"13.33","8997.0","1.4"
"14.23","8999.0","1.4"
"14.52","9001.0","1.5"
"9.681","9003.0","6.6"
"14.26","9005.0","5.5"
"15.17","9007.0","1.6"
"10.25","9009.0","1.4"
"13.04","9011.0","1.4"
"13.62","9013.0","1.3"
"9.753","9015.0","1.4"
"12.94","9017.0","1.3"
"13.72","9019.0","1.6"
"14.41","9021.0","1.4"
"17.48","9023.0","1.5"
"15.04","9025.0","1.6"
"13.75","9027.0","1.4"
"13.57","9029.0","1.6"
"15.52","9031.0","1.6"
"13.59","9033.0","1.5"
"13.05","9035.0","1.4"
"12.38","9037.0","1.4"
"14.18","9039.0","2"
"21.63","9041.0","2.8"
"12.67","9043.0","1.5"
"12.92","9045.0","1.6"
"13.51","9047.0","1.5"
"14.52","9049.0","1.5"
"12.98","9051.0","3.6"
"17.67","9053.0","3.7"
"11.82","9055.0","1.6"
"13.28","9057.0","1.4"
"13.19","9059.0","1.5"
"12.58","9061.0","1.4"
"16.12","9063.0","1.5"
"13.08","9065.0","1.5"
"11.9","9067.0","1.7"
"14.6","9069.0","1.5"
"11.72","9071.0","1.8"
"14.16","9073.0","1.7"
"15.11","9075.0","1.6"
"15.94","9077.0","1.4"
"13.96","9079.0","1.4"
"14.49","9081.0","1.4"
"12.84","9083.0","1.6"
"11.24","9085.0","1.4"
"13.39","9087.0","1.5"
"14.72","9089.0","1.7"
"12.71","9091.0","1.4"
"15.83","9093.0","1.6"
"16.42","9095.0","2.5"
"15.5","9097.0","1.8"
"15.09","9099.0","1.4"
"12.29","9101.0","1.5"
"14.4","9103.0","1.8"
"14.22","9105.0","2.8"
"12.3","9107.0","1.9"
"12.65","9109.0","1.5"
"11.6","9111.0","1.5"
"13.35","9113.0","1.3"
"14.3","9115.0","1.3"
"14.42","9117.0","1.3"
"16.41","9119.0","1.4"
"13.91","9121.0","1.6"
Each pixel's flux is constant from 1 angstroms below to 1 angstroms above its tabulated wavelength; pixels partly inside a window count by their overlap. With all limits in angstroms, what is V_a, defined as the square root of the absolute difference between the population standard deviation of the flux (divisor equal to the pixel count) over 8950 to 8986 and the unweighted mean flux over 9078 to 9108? 3.28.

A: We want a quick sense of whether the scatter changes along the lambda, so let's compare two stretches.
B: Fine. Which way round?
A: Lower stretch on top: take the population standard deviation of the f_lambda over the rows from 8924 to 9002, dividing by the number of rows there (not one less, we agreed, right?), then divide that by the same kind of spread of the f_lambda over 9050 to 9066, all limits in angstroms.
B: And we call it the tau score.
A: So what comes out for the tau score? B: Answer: 1.40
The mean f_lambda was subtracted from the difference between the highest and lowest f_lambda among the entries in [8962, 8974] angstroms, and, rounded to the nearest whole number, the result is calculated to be -7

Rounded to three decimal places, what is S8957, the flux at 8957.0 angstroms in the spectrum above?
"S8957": 13.310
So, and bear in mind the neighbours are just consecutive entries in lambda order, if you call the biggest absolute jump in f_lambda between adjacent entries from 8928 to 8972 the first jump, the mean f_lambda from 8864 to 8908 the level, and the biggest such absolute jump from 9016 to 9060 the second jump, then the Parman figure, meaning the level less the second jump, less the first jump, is -10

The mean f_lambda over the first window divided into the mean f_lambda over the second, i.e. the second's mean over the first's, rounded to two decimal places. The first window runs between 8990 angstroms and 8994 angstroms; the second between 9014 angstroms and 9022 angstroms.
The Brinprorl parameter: 0.98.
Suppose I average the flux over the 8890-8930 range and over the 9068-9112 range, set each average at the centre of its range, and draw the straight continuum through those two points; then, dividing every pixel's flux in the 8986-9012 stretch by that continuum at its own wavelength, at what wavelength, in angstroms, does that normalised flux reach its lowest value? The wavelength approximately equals 8991.0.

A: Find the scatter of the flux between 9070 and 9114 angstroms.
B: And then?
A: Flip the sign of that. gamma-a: -1.5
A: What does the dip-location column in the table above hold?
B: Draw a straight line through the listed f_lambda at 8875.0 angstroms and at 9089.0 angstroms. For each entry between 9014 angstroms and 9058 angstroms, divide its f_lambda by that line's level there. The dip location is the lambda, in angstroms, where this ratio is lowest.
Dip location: 9015.0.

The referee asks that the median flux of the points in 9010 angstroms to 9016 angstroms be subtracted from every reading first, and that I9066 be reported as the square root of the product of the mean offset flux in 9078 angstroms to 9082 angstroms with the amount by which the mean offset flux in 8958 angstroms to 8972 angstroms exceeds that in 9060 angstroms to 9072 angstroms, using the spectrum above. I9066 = 1.25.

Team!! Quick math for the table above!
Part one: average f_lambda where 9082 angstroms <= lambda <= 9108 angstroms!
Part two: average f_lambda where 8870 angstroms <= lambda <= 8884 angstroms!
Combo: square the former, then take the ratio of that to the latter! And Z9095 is 14.7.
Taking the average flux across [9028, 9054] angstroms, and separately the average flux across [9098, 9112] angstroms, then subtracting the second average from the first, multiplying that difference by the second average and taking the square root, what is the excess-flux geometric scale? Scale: 4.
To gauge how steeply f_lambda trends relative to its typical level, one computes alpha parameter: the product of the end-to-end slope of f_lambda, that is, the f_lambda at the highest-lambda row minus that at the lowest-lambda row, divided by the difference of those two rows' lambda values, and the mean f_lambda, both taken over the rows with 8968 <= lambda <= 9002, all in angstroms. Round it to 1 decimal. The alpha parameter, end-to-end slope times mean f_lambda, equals 1.9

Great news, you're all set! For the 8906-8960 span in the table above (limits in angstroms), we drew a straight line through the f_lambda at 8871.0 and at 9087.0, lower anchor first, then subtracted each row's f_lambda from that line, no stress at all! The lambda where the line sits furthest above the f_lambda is 8921.0 angstroms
